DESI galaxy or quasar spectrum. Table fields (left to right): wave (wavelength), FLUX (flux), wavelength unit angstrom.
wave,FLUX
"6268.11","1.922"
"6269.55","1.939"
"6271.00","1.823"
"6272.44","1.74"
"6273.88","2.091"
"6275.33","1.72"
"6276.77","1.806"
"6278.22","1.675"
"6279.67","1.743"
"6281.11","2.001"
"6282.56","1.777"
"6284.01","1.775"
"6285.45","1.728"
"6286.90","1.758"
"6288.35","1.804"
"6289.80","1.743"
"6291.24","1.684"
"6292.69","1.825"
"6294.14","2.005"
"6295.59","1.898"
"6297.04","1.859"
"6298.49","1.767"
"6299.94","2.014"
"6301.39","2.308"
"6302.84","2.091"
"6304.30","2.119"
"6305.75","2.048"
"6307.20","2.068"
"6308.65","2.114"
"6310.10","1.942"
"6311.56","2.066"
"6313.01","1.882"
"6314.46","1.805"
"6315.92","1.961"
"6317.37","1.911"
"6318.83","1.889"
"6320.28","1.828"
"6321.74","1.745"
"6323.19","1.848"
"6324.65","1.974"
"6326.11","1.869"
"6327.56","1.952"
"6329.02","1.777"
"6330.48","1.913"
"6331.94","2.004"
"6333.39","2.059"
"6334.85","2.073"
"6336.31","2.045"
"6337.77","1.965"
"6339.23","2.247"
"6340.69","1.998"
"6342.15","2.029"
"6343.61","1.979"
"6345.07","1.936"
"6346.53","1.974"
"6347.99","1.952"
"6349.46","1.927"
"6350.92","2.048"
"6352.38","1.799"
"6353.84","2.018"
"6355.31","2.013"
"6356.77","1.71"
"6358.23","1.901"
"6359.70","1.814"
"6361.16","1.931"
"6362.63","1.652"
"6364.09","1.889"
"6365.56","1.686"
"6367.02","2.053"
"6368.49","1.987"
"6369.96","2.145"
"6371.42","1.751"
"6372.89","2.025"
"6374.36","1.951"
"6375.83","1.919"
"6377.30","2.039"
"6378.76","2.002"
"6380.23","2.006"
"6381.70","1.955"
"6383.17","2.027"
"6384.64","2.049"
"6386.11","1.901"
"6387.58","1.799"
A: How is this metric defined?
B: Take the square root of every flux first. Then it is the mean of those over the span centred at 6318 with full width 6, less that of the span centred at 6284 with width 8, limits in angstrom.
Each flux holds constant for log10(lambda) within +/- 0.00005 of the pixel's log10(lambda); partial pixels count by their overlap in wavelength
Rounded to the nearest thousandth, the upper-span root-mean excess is 0.033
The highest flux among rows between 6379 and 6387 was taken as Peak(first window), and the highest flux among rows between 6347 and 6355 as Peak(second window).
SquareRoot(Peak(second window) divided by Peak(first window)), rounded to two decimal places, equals 1.00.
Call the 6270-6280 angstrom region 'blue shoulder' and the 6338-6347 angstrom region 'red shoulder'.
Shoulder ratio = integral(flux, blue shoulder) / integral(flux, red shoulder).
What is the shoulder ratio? 1.0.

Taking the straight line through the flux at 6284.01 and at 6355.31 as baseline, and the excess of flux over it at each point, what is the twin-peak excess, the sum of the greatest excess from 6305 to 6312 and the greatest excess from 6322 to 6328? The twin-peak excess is 0.320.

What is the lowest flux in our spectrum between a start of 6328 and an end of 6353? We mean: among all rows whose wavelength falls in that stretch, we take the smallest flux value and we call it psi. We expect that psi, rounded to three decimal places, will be 1.777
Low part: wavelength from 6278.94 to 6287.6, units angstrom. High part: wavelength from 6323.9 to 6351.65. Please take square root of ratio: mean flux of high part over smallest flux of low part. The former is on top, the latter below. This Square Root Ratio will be 1.07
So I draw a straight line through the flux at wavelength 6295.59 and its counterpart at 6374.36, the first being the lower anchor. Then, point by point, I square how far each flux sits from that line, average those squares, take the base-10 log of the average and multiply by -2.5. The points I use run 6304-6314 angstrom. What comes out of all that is 4.1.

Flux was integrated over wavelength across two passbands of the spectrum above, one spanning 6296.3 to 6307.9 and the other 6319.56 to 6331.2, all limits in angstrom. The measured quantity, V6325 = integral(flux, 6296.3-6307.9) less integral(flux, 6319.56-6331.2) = 1.9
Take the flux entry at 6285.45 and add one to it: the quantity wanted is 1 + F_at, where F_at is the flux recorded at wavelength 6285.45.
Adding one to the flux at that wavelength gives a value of 2.73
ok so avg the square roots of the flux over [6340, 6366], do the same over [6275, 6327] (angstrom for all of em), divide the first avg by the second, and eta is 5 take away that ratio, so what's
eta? 4.00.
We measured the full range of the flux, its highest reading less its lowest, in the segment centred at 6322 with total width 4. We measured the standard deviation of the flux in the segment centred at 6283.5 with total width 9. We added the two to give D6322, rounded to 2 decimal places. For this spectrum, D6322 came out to 0.20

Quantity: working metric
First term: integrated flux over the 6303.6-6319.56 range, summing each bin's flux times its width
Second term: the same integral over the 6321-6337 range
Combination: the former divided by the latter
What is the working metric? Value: 1.02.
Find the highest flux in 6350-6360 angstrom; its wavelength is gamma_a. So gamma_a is 6350.92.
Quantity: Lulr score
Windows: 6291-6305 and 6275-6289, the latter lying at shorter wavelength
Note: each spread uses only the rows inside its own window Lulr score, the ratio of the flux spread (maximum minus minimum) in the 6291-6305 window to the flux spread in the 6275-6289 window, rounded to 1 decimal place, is 1.9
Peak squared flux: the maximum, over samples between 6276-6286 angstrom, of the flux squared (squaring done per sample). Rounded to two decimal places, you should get 4.00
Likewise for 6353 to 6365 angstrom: 4.07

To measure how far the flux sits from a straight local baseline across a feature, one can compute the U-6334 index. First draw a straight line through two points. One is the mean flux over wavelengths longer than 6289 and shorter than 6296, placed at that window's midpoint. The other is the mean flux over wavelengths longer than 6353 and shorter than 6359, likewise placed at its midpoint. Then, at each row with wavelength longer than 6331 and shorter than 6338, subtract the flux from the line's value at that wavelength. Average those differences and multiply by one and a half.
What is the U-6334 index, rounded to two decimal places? -0.22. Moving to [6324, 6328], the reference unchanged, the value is -0.09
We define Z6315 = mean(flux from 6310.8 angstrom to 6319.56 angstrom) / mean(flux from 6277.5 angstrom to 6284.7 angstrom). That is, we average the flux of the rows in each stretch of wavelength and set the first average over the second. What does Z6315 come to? 1.070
